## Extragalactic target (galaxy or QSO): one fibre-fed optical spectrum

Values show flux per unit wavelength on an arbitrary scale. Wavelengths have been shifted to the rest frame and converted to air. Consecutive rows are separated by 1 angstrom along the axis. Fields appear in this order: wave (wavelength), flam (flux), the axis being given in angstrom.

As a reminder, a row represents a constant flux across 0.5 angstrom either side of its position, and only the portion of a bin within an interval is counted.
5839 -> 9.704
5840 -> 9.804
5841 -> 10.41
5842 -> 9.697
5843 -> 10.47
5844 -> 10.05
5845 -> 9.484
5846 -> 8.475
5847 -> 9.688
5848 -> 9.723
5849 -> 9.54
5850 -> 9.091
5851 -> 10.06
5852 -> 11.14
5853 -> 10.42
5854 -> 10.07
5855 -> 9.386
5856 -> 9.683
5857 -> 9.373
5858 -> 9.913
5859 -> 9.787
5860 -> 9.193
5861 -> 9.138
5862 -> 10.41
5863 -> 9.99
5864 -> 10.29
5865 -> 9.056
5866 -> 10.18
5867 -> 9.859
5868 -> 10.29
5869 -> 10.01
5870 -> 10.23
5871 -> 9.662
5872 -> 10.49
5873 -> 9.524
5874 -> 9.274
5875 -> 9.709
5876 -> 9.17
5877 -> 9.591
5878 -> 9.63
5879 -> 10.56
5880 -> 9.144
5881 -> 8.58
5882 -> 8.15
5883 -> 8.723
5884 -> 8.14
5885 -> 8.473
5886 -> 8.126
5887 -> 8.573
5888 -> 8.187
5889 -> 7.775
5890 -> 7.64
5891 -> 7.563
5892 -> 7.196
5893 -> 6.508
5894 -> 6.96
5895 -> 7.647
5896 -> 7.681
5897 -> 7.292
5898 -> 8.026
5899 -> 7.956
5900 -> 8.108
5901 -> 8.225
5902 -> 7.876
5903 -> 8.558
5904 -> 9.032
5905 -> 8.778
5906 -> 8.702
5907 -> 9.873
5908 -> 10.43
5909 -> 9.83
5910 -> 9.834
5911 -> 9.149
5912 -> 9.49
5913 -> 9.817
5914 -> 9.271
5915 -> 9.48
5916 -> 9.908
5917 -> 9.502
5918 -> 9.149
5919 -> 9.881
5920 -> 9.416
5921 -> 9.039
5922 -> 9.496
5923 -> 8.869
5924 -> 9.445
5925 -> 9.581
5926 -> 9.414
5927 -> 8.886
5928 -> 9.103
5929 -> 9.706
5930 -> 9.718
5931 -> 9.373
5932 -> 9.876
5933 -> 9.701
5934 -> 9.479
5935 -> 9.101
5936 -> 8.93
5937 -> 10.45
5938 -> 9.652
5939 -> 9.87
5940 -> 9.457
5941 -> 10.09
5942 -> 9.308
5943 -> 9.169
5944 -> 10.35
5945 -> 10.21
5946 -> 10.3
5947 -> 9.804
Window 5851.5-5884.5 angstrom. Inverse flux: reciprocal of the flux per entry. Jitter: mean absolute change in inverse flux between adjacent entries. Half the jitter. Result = 0.0030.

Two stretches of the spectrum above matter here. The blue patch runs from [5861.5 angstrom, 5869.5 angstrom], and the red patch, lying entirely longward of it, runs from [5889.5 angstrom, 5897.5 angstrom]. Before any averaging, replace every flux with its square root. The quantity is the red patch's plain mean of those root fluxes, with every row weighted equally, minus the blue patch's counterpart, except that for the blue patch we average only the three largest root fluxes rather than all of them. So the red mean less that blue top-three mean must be -0.51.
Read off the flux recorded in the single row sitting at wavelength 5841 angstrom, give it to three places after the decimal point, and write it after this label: 10.410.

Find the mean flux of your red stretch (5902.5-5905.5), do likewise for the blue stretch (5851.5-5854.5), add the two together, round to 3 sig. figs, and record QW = 19.3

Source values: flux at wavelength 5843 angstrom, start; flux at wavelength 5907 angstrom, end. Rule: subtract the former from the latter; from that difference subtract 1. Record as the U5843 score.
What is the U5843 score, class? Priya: -1.6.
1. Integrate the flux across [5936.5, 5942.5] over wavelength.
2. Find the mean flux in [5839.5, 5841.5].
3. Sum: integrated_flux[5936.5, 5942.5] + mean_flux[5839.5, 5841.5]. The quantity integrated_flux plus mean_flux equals 69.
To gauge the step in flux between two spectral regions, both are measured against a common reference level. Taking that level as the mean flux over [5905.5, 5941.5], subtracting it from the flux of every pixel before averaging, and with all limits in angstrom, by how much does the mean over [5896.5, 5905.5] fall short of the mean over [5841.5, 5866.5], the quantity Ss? 1.6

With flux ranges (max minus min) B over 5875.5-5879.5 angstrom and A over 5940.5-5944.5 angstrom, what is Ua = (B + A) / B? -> 1.8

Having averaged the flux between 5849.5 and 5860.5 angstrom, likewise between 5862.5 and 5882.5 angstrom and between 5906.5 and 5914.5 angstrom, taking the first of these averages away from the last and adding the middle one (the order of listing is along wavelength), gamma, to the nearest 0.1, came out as 9.6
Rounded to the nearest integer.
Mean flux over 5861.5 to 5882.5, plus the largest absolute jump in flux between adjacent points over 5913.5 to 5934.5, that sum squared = 109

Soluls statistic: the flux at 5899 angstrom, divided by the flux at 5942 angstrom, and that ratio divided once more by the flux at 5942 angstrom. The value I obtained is 0.092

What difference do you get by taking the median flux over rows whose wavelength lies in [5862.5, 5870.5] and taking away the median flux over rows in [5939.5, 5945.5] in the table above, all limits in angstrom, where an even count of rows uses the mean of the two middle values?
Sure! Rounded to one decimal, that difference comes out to 0.3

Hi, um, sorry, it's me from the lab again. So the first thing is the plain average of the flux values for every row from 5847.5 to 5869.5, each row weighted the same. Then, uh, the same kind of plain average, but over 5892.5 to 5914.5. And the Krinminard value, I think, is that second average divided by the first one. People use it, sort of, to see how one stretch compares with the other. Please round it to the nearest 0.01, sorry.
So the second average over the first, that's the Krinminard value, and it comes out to 0.87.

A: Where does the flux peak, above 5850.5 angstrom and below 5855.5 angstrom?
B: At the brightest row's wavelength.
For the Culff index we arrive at 5852 angstrom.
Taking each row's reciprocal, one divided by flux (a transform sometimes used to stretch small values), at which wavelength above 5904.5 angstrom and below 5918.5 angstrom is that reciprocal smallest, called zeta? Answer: 5908 angstrom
